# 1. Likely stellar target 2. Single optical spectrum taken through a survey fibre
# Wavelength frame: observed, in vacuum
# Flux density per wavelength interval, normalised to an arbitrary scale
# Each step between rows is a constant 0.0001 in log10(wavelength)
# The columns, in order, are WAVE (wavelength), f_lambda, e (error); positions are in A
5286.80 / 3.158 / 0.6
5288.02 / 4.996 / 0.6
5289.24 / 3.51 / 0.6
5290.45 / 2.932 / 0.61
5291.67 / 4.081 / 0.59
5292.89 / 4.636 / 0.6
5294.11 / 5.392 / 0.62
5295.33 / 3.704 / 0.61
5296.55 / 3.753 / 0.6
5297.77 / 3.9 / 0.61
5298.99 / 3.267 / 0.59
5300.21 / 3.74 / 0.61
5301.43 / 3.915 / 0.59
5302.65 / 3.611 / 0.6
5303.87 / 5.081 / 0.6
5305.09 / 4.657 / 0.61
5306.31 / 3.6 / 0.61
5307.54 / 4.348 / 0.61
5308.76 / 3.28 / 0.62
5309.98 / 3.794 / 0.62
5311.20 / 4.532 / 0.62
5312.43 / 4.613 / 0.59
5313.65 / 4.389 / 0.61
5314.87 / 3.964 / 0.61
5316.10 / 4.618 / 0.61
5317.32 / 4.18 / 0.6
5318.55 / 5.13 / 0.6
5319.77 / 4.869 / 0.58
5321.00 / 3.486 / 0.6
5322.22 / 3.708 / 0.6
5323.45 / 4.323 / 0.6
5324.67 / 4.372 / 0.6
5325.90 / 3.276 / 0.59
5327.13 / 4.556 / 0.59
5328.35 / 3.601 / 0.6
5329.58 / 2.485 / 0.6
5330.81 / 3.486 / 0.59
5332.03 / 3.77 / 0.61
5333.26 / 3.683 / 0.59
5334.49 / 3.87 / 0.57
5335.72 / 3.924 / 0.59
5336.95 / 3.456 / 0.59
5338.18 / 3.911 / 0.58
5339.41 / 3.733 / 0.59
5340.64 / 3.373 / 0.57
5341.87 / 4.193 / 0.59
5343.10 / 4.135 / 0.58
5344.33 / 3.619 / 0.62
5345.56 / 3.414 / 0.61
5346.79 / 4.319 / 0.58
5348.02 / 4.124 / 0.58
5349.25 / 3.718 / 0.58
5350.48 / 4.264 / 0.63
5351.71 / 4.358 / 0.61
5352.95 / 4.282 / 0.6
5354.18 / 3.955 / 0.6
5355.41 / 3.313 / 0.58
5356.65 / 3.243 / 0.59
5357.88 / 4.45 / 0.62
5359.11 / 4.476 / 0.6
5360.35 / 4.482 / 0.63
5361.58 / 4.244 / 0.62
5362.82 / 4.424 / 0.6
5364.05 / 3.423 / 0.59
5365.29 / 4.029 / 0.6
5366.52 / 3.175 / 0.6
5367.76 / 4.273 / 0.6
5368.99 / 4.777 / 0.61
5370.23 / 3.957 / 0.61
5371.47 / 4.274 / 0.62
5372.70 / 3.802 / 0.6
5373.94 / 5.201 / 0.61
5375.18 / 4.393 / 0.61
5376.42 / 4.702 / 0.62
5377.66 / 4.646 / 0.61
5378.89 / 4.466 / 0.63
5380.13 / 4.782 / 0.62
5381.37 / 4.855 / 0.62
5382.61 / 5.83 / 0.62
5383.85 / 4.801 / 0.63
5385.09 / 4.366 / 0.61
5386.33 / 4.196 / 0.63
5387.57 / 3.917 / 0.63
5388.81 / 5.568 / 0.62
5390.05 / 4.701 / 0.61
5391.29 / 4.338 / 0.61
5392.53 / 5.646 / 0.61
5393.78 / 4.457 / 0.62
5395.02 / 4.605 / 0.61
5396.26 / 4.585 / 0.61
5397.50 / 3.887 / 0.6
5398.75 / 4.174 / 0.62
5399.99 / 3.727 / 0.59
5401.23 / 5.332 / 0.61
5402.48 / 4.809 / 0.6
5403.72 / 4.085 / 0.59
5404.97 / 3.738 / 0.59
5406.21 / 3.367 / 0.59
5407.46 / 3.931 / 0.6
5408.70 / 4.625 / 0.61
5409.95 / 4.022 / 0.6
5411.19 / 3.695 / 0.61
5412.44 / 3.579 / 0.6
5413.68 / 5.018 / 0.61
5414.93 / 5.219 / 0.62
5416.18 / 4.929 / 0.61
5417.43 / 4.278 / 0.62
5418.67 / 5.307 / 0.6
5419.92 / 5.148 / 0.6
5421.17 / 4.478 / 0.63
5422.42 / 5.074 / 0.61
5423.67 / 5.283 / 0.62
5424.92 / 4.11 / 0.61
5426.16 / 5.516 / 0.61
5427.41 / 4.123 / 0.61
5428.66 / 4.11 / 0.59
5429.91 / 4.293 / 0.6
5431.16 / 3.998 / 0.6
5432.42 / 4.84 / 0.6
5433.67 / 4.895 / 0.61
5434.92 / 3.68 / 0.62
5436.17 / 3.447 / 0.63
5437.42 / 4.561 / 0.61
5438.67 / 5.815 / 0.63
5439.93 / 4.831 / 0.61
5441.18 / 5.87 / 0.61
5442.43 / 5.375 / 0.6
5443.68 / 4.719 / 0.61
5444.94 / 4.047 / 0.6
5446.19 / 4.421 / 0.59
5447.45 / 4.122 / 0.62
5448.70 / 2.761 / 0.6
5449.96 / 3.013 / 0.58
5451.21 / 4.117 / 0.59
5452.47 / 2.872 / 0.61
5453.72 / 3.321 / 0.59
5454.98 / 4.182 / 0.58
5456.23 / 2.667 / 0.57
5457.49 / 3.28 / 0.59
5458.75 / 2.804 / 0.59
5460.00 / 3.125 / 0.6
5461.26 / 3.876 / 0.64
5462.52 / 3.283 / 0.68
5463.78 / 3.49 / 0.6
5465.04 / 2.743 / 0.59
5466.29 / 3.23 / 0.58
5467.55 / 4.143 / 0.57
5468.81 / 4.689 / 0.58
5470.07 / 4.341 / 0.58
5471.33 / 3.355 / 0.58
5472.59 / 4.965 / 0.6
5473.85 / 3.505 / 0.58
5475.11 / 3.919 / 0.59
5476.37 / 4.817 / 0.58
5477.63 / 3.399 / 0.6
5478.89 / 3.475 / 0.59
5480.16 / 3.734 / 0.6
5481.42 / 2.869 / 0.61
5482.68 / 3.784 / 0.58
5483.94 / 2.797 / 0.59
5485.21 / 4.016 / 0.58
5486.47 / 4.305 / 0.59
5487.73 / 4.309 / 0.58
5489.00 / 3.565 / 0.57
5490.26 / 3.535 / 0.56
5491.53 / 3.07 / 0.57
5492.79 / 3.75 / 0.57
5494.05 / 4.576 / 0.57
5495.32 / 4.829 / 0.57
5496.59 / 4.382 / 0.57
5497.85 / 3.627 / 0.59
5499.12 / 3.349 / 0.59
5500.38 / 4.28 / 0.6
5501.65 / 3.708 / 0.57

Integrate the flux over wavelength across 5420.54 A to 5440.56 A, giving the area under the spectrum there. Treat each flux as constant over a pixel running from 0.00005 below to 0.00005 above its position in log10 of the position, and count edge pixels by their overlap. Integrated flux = 91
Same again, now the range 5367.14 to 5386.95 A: 91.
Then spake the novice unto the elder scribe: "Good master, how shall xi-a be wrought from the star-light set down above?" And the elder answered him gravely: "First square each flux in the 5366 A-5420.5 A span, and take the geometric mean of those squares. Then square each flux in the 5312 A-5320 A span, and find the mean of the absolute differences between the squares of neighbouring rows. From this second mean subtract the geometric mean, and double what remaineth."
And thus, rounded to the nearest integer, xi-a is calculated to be -31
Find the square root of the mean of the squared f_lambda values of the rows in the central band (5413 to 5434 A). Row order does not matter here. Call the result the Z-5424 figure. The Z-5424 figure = 4.77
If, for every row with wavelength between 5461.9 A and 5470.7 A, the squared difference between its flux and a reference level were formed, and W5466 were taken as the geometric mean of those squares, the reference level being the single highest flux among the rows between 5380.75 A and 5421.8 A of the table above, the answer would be 4.1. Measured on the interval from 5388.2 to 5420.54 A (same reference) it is 1.3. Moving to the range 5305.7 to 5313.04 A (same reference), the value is 3.0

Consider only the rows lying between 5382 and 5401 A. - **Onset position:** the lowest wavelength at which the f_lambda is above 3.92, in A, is 5382.61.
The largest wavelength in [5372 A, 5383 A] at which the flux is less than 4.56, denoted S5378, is 5378.89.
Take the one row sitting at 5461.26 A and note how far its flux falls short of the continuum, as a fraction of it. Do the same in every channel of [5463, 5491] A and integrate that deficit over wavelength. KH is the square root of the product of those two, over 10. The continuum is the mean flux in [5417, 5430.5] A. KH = 0.10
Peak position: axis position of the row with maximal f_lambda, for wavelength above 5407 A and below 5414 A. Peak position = 5413.68 A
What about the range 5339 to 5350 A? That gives 5346.79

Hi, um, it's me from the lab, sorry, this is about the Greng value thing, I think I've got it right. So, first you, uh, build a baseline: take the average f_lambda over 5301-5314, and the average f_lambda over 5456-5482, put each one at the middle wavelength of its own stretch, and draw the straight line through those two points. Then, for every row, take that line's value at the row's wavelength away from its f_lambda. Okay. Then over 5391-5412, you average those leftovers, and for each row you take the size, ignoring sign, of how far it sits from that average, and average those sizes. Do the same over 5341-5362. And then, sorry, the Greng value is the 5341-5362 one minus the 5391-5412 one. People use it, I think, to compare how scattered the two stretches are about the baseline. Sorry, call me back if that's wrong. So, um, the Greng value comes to -0.11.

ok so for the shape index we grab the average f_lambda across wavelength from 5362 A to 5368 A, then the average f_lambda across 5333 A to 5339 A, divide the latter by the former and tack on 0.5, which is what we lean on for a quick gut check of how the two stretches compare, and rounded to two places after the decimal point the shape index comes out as 1.48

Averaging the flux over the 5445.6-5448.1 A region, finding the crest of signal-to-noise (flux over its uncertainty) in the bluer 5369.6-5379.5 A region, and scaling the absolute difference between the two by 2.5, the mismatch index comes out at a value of 11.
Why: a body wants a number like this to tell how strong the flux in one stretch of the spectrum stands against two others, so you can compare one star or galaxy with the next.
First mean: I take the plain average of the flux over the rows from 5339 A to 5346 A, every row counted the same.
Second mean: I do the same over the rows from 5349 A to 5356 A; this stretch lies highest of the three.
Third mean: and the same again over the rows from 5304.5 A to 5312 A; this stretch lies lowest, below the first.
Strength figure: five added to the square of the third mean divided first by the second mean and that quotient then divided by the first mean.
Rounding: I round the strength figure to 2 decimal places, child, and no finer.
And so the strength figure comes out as 6.09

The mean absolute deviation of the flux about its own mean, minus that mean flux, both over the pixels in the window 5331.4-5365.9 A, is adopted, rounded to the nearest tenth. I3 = -3.6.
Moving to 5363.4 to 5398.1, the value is -4.0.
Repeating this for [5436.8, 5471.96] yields -3.1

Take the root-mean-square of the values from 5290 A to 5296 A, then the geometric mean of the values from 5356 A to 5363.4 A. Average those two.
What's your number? 4.2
